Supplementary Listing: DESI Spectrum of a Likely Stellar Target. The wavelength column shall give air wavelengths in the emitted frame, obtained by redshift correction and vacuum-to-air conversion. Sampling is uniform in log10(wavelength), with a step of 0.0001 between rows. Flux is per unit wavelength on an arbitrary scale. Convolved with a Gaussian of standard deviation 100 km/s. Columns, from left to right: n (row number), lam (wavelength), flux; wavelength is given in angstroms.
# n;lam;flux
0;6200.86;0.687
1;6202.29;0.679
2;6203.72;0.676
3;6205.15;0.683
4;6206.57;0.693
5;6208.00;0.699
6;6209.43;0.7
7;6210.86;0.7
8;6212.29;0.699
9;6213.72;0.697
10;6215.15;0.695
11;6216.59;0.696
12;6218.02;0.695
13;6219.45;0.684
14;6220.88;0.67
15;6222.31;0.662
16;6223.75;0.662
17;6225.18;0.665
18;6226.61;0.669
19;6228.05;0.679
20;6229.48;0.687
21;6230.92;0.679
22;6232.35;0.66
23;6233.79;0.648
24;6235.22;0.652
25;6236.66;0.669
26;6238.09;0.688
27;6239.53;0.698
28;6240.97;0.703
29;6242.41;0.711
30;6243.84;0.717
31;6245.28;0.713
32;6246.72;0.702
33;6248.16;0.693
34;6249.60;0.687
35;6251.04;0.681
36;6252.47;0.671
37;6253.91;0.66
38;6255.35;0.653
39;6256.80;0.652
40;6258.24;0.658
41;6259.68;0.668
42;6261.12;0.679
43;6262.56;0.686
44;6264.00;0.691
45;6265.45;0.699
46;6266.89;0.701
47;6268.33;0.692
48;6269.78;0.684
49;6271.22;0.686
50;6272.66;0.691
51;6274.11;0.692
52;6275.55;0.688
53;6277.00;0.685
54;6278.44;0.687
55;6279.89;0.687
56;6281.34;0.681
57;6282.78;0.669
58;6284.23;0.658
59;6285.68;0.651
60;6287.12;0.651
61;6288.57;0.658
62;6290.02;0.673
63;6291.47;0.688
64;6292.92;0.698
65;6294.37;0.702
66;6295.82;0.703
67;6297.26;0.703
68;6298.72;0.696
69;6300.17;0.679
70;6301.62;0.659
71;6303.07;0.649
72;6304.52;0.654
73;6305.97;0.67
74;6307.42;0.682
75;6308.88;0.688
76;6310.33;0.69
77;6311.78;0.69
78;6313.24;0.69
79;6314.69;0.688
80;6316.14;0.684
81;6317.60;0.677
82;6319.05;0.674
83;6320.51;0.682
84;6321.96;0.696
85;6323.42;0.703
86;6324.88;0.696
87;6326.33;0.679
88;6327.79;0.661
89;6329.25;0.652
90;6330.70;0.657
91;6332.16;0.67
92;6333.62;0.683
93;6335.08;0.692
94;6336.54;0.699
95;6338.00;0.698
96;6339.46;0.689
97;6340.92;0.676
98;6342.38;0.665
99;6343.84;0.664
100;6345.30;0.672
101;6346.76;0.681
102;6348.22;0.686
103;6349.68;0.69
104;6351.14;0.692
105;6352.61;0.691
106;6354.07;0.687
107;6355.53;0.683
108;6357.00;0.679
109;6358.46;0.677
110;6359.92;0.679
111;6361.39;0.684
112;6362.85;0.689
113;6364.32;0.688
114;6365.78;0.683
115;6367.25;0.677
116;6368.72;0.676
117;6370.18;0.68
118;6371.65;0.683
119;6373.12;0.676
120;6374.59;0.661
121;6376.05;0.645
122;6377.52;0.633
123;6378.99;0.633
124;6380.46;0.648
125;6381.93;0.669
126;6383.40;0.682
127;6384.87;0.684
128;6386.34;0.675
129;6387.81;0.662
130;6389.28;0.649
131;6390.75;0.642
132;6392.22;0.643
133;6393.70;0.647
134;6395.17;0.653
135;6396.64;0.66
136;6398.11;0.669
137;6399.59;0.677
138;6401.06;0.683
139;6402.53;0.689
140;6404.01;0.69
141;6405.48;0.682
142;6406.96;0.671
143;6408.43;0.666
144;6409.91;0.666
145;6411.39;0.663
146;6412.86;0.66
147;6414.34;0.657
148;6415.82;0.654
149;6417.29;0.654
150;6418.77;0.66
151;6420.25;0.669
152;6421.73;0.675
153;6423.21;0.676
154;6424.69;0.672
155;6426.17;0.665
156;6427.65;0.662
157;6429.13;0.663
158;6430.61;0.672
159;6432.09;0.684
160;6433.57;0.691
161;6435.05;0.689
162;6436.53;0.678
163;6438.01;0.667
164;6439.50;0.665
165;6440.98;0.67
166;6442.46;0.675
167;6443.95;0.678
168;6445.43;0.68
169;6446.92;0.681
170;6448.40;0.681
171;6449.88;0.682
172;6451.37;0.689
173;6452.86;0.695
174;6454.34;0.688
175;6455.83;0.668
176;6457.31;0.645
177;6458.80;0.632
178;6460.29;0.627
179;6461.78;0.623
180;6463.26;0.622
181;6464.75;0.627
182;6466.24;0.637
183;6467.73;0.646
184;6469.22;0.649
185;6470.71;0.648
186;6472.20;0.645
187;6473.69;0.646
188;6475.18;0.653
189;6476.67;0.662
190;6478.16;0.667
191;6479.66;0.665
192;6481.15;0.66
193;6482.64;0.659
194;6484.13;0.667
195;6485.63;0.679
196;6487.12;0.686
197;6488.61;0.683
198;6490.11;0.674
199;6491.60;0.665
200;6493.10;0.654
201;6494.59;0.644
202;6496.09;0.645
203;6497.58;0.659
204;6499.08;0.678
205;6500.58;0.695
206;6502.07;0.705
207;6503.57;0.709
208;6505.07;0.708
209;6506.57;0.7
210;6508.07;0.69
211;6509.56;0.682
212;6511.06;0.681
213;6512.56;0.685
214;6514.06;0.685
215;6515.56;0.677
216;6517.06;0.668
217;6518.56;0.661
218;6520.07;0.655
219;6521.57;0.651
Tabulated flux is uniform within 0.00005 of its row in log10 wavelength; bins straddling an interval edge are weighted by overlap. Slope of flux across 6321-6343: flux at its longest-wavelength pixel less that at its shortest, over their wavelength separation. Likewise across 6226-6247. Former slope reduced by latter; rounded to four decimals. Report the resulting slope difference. -0.0032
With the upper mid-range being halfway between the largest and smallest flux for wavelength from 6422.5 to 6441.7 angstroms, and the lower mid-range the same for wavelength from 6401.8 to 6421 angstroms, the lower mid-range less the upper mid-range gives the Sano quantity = -0.0045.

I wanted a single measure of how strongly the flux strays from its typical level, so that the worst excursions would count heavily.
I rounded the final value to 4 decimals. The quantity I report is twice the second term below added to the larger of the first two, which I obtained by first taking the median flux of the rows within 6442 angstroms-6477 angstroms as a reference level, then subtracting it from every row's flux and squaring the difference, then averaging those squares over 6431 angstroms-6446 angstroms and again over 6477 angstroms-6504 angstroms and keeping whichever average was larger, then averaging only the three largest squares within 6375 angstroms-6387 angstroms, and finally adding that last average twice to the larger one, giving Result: 0.0025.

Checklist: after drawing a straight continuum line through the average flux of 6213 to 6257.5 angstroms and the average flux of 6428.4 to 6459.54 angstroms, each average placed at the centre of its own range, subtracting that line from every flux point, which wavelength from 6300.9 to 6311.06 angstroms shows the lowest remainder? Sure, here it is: 6303.07 angstroms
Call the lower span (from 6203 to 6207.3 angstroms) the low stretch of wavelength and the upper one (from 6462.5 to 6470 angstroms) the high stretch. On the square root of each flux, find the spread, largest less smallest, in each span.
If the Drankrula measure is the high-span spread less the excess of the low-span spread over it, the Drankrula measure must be 0.024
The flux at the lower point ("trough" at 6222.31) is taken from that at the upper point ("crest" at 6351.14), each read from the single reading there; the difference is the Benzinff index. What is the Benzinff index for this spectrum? 0.030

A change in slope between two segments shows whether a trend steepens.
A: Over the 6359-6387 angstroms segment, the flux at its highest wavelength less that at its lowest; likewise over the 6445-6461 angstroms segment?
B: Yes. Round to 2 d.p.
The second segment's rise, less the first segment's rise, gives -0.05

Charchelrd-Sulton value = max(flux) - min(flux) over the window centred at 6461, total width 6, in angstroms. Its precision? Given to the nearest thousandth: 0.010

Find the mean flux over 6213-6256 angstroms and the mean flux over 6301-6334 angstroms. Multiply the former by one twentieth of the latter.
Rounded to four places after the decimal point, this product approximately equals 0.0231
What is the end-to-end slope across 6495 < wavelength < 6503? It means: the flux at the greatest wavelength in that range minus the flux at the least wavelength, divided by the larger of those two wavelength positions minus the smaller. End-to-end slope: 0.010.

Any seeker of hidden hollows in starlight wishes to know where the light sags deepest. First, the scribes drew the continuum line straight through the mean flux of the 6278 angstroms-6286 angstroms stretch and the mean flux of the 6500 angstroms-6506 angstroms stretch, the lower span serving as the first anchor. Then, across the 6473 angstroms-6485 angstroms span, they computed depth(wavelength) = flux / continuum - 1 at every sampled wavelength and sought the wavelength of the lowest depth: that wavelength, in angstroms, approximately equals 6473.69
